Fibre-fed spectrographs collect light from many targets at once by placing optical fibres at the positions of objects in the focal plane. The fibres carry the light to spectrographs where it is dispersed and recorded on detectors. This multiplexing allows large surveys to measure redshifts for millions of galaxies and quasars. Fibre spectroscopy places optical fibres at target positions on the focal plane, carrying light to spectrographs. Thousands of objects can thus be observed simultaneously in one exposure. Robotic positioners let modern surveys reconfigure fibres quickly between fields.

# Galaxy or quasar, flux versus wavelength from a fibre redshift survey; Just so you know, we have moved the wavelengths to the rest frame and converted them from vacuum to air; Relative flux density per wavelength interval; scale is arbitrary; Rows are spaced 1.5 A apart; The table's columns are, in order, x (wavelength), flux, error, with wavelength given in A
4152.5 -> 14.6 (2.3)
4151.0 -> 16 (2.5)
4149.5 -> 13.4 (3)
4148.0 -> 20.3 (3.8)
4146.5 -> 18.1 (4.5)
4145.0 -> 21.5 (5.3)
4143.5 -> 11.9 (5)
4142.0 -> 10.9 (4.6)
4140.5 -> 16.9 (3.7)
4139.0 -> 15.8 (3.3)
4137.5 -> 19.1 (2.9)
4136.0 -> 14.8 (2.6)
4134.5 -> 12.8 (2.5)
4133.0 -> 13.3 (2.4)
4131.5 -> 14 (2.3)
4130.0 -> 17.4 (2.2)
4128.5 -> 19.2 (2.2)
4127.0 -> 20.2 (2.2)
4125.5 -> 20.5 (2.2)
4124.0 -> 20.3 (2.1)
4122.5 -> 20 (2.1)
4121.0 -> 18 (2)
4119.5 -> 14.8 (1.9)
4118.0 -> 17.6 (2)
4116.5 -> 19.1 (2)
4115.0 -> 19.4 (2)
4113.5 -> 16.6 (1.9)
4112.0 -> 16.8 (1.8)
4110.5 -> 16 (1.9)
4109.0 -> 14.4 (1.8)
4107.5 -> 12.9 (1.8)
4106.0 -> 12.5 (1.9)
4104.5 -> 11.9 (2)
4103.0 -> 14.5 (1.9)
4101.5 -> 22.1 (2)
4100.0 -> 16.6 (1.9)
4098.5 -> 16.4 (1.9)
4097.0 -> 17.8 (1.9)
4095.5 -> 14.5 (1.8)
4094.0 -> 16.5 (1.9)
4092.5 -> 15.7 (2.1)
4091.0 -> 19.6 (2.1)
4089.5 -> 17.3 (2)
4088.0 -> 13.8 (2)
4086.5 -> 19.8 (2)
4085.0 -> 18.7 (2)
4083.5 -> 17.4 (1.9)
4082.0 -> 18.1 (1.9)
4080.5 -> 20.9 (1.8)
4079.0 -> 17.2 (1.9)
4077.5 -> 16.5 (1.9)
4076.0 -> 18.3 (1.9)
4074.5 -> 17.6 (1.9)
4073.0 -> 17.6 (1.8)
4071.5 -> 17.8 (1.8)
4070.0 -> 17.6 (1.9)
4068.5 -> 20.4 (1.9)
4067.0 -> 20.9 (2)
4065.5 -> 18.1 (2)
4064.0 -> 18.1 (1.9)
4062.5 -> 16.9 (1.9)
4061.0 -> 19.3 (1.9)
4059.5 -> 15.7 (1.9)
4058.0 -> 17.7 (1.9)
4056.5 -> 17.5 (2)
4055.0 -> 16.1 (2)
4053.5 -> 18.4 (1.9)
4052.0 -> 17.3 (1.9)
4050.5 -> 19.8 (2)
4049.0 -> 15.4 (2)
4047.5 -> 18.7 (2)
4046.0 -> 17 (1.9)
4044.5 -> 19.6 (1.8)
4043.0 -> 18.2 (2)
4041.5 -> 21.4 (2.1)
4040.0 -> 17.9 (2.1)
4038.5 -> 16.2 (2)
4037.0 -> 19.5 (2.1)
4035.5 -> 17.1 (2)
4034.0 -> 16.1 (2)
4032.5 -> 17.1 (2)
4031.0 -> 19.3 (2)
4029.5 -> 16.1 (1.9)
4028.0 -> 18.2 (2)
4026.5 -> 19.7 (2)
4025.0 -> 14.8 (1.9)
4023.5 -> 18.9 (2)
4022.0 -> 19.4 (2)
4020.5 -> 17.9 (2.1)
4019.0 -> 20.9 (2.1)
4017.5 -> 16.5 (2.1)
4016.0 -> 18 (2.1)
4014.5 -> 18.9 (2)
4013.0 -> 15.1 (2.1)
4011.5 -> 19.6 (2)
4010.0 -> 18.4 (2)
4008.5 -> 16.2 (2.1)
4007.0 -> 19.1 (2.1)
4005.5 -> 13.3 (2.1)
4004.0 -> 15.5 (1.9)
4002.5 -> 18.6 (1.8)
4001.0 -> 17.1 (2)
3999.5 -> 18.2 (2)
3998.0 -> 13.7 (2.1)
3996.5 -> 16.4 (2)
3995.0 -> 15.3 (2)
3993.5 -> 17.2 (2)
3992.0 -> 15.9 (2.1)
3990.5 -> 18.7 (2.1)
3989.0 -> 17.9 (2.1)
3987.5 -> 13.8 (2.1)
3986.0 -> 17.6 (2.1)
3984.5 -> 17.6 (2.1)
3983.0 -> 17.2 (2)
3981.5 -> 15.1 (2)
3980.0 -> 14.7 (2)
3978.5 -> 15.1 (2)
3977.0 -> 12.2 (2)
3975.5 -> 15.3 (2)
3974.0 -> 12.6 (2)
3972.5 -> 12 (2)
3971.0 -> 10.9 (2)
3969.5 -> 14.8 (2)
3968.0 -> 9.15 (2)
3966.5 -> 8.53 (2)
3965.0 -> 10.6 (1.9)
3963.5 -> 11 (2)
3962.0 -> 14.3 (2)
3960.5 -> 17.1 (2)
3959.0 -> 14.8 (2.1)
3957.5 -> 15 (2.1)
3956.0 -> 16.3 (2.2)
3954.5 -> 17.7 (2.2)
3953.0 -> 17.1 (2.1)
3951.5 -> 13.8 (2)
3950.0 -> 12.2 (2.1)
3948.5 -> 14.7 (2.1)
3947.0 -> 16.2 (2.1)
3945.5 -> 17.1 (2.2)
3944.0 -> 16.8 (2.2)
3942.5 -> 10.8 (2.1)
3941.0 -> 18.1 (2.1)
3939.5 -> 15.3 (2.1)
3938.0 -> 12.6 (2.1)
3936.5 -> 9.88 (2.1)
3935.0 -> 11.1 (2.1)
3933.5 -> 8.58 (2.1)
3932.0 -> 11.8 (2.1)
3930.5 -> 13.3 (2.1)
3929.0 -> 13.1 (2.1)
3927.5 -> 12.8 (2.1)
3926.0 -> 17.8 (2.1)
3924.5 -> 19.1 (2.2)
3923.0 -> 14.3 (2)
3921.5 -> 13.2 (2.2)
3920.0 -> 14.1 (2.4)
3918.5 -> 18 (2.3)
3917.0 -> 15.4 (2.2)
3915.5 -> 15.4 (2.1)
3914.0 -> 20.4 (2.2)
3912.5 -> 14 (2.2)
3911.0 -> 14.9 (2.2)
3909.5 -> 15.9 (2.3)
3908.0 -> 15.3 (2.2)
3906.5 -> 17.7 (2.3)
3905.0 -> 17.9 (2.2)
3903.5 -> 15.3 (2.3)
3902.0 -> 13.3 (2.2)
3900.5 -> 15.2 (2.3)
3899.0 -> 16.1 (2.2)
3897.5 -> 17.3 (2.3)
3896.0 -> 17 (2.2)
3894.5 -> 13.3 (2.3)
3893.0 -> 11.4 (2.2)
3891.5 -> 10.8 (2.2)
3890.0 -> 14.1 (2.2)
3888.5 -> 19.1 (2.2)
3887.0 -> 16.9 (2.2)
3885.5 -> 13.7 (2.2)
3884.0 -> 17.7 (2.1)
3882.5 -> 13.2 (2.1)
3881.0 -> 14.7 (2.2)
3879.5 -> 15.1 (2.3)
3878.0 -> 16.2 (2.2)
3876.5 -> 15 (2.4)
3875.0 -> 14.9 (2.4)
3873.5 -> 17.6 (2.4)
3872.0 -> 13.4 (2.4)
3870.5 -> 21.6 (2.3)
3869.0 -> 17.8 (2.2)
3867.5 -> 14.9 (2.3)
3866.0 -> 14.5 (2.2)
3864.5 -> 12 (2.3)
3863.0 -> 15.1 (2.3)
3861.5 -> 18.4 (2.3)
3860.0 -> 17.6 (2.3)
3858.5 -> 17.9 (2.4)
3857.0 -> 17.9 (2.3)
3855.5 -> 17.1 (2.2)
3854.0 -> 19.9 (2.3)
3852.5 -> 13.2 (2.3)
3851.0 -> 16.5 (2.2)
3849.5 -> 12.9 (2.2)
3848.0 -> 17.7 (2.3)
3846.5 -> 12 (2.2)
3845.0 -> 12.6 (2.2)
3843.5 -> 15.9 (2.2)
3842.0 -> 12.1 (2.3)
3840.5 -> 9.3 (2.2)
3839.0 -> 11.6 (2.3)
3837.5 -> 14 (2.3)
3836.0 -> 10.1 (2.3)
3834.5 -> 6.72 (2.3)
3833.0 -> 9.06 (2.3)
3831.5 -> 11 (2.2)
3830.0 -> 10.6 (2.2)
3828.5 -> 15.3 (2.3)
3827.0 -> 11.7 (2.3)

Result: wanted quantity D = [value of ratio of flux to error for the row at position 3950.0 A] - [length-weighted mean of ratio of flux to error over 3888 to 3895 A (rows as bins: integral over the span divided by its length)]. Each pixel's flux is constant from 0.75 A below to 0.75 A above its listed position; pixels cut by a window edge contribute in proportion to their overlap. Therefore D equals -0.3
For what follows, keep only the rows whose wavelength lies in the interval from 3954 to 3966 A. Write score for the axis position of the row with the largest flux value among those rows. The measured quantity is 3954.5 A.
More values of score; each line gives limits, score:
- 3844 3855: 3854.0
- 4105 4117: 4115.0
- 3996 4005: 4002.5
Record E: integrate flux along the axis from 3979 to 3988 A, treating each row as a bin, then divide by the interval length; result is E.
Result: 16.0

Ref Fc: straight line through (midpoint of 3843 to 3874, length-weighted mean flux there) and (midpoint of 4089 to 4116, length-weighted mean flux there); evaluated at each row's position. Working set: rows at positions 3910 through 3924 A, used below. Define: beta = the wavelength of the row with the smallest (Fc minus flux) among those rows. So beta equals 3914.0 A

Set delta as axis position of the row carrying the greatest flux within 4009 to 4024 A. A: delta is 4019.0 A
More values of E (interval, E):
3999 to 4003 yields 17.9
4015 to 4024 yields 18.6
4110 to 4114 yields 16.5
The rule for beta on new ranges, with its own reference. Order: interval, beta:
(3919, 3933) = 3924.5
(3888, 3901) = 3888.5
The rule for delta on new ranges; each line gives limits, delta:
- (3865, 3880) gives 3870.5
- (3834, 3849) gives 3848.0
